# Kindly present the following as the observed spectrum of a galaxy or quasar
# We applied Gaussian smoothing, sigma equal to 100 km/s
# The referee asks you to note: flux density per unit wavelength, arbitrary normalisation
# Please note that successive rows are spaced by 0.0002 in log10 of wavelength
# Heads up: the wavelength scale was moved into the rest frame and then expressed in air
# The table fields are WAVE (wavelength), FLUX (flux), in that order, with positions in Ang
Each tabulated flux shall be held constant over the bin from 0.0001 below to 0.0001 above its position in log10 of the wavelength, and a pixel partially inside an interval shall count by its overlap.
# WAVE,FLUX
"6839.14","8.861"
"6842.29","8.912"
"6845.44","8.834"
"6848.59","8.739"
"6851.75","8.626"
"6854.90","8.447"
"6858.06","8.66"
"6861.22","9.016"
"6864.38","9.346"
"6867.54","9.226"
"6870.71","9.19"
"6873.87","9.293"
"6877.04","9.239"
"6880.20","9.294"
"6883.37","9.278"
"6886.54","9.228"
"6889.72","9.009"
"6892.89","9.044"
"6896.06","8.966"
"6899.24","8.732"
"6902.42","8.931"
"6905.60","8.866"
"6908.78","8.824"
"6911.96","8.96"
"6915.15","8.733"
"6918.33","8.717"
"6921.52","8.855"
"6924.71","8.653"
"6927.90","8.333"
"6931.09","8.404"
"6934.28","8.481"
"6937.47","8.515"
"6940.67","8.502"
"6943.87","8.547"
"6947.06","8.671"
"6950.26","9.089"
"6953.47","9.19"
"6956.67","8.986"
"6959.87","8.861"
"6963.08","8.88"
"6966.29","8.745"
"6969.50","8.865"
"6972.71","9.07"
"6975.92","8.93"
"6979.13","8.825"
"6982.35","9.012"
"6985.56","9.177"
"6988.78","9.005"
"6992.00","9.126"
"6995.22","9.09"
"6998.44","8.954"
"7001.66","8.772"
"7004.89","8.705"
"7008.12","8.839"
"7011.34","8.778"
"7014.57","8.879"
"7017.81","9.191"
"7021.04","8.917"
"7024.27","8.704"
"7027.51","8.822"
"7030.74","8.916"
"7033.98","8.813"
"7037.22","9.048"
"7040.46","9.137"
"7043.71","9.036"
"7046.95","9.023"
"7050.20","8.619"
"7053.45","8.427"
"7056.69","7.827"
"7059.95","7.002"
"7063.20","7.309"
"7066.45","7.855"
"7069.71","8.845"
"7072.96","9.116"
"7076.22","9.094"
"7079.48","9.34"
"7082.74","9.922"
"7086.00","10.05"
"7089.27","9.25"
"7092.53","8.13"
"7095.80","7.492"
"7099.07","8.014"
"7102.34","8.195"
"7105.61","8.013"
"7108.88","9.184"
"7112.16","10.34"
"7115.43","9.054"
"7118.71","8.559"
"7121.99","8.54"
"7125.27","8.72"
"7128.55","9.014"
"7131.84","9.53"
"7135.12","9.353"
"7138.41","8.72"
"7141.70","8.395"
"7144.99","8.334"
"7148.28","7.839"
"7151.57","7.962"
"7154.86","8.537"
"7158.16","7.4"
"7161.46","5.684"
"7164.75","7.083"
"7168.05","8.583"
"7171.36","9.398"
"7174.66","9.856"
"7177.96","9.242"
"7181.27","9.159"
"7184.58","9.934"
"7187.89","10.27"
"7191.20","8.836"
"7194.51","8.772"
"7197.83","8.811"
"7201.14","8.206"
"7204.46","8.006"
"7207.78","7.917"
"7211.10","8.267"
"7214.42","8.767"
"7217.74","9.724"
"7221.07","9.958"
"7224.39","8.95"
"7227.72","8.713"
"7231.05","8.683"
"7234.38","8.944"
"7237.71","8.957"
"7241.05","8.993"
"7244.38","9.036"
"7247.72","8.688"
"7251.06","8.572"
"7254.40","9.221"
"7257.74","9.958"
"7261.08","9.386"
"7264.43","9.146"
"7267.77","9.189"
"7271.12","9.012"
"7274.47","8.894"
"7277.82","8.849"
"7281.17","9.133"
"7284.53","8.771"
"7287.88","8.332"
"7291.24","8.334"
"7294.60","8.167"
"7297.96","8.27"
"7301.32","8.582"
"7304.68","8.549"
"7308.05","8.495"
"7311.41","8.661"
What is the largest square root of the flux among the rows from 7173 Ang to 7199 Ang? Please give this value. 3.20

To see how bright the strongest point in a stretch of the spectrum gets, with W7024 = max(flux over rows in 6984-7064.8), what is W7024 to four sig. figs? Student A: 9.191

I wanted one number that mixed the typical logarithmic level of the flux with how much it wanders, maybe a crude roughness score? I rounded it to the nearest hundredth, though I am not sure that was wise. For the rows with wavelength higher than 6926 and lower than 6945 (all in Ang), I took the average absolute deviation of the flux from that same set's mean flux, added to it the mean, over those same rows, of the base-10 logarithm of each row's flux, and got 0.99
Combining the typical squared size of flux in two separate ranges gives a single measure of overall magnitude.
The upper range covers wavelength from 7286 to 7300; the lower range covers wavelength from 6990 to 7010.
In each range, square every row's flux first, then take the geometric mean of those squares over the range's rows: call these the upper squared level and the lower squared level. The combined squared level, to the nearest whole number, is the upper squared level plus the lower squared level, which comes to 148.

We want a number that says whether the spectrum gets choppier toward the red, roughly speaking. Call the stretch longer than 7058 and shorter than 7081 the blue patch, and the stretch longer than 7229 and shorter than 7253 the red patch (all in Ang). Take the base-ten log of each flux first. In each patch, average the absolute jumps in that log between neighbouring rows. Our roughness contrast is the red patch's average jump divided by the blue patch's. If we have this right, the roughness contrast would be 0.32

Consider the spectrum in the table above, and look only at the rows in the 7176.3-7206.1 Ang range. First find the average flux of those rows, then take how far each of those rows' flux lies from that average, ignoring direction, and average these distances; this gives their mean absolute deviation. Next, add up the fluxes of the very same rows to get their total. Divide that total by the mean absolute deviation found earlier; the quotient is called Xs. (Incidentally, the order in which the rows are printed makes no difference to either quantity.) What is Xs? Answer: 146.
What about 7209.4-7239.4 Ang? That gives 216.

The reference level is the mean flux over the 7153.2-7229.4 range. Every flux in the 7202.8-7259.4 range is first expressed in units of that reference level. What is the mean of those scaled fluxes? 1.02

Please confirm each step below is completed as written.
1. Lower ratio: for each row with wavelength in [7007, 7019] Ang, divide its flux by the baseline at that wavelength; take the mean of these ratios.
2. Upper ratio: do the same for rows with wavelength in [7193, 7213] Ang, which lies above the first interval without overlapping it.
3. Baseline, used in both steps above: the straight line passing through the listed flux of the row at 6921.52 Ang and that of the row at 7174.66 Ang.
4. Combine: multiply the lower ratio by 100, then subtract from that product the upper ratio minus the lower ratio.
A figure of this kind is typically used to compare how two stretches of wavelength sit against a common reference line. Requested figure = 97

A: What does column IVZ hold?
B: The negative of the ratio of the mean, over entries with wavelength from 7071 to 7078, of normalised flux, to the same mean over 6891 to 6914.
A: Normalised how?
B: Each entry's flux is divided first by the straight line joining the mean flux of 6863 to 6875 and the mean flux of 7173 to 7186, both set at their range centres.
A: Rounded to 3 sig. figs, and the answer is -1.01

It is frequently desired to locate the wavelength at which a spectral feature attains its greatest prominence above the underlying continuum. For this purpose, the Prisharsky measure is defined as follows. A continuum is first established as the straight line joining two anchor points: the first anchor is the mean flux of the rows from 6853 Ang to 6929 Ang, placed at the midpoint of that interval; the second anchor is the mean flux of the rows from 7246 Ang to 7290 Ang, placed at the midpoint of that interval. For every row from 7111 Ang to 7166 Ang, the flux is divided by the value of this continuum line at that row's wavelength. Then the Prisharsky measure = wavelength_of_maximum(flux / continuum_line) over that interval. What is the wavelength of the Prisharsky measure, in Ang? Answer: 7112.16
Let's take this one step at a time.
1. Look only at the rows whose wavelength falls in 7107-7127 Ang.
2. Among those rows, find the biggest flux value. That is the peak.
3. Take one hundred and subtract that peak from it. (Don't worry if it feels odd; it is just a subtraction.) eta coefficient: 89.7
